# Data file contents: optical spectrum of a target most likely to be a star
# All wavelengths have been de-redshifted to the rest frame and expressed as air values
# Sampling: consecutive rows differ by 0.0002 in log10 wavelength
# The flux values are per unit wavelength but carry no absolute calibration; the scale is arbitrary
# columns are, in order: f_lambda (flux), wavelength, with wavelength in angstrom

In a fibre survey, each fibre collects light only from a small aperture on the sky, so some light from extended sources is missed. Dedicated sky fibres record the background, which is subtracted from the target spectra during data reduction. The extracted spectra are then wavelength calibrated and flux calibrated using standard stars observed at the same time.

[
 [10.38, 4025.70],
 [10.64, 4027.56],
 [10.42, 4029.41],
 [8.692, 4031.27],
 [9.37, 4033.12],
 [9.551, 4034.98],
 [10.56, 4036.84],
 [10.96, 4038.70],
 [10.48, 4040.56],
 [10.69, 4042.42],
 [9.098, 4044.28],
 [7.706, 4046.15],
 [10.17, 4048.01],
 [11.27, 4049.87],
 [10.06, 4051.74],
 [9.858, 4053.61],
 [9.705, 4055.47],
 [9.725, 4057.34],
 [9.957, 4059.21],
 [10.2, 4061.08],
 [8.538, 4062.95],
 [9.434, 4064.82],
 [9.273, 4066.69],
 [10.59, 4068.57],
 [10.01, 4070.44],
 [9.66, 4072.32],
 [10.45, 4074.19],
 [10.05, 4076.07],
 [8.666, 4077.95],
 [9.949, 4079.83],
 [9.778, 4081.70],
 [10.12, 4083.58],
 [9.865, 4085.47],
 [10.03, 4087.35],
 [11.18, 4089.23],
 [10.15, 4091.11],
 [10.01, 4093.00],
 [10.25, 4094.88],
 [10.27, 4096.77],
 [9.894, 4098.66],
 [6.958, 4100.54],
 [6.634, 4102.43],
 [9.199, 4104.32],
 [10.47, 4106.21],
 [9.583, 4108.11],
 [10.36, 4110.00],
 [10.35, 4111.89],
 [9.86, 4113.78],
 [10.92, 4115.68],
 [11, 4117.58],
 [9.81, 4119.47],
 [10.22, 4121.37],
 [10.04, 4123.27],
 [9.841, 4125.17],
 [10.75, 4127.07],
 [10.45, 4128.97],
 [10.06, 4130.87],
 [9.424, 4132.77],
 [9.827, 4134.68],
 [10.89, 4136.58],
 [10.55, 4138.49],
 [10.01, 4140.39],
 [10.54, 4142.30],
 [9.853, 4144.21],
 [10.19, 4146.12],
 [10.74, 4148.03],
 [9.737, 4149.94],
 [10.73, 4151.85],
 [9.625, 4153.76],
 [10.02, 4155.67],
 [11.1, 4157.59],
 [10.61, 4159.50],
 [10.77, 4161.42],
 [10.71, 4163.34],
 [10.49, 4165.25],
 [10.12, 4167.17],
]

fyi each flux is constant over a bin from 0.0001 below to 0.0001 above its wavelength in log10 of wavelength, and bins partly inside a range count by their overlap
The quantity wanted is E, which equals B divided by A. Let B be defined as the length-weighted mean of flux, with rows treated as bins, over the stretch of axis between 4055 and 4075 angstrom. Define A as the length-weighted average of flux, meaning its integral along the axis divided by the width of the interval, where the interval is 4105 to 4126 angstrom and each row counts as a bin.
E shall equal 0.96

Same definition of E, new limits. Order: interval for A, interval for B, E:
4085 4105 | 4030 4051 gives 1.04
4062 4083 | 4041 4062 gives 1.02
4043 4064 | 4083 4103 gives 0.99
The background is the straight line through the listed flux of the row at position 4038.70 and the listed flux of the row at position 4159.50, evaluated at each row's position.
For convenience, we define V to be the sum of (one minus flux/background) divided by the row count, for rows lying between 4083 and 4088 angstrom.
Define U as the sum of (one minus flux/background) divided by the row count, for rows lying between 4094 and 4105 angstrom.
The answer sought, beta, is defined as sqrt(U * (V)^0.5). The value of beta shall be 0.221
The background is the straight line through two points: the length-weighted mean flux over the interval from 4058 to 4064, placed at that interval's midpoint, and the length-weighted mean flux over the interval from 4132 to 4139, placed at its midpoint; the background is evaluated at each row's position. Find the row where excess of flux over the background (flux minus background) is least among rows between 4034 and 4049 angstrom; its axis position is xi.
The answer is 4046.15 angstrom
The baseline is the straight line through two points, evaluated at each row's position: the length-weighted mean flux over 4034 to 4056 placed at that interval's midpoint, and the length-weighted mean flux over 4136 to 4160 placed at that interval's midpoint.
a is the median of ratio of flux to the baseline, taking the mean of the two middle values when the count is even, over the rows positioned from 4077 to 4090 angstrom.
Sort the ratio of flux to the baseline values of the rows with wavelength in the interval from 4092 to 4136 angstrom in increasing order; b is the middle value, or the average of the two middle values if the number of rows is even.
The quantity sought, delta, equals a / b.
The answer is 1.00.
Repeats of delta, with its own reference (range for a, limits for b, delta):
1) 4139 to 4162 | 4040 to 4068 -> 1.02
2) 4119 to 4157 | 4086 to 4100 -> 0.98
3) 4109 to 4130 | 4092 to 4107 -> 1.03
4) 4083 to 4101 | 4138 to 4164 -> 0.97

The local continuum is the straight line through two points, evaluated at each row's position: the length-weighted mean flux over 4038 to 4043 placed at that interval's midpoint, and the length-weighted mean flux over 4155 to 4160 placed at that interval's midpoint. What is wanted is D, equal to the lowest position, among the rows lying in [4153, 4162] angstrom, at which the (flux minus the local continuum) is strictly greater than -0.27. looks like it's 4157.59 angstrom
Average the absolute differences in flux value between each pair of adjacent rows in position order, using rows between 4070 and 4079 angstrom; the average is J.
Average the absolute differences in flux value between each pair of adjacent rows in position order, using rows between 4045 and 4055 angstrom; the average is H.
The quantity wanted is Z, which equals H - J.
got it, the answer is 0.51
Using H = 1.2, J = 0.73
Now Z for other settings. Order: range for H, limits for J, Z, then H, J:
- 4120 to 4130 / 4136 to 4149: -0.10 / 0.4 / 0.50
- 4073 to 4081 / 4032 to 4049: 0.06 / 1.0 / 0.97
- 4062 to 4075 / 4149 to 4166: 0.12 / 0.7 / 0.56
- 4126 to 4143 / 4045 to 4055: -0.72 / 0.5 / 1.24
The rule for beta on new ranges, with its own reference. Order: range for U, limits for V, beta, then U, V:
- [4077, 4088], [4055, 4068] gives 0.189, 0.101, 0.12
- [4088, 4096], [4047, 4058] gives 0.101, 0.038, 0.07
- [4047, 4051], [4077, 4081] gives 0.085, 0.019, 0.14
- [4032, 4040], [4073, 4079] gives 0.159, 0.078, 0.10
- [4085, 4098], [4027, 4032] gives 0.127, 0.052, 0.10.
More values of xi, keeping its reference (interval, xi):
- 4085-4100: 4098.66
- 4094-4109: 4102.43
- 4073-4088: 4077.95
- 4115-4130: 4125.17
